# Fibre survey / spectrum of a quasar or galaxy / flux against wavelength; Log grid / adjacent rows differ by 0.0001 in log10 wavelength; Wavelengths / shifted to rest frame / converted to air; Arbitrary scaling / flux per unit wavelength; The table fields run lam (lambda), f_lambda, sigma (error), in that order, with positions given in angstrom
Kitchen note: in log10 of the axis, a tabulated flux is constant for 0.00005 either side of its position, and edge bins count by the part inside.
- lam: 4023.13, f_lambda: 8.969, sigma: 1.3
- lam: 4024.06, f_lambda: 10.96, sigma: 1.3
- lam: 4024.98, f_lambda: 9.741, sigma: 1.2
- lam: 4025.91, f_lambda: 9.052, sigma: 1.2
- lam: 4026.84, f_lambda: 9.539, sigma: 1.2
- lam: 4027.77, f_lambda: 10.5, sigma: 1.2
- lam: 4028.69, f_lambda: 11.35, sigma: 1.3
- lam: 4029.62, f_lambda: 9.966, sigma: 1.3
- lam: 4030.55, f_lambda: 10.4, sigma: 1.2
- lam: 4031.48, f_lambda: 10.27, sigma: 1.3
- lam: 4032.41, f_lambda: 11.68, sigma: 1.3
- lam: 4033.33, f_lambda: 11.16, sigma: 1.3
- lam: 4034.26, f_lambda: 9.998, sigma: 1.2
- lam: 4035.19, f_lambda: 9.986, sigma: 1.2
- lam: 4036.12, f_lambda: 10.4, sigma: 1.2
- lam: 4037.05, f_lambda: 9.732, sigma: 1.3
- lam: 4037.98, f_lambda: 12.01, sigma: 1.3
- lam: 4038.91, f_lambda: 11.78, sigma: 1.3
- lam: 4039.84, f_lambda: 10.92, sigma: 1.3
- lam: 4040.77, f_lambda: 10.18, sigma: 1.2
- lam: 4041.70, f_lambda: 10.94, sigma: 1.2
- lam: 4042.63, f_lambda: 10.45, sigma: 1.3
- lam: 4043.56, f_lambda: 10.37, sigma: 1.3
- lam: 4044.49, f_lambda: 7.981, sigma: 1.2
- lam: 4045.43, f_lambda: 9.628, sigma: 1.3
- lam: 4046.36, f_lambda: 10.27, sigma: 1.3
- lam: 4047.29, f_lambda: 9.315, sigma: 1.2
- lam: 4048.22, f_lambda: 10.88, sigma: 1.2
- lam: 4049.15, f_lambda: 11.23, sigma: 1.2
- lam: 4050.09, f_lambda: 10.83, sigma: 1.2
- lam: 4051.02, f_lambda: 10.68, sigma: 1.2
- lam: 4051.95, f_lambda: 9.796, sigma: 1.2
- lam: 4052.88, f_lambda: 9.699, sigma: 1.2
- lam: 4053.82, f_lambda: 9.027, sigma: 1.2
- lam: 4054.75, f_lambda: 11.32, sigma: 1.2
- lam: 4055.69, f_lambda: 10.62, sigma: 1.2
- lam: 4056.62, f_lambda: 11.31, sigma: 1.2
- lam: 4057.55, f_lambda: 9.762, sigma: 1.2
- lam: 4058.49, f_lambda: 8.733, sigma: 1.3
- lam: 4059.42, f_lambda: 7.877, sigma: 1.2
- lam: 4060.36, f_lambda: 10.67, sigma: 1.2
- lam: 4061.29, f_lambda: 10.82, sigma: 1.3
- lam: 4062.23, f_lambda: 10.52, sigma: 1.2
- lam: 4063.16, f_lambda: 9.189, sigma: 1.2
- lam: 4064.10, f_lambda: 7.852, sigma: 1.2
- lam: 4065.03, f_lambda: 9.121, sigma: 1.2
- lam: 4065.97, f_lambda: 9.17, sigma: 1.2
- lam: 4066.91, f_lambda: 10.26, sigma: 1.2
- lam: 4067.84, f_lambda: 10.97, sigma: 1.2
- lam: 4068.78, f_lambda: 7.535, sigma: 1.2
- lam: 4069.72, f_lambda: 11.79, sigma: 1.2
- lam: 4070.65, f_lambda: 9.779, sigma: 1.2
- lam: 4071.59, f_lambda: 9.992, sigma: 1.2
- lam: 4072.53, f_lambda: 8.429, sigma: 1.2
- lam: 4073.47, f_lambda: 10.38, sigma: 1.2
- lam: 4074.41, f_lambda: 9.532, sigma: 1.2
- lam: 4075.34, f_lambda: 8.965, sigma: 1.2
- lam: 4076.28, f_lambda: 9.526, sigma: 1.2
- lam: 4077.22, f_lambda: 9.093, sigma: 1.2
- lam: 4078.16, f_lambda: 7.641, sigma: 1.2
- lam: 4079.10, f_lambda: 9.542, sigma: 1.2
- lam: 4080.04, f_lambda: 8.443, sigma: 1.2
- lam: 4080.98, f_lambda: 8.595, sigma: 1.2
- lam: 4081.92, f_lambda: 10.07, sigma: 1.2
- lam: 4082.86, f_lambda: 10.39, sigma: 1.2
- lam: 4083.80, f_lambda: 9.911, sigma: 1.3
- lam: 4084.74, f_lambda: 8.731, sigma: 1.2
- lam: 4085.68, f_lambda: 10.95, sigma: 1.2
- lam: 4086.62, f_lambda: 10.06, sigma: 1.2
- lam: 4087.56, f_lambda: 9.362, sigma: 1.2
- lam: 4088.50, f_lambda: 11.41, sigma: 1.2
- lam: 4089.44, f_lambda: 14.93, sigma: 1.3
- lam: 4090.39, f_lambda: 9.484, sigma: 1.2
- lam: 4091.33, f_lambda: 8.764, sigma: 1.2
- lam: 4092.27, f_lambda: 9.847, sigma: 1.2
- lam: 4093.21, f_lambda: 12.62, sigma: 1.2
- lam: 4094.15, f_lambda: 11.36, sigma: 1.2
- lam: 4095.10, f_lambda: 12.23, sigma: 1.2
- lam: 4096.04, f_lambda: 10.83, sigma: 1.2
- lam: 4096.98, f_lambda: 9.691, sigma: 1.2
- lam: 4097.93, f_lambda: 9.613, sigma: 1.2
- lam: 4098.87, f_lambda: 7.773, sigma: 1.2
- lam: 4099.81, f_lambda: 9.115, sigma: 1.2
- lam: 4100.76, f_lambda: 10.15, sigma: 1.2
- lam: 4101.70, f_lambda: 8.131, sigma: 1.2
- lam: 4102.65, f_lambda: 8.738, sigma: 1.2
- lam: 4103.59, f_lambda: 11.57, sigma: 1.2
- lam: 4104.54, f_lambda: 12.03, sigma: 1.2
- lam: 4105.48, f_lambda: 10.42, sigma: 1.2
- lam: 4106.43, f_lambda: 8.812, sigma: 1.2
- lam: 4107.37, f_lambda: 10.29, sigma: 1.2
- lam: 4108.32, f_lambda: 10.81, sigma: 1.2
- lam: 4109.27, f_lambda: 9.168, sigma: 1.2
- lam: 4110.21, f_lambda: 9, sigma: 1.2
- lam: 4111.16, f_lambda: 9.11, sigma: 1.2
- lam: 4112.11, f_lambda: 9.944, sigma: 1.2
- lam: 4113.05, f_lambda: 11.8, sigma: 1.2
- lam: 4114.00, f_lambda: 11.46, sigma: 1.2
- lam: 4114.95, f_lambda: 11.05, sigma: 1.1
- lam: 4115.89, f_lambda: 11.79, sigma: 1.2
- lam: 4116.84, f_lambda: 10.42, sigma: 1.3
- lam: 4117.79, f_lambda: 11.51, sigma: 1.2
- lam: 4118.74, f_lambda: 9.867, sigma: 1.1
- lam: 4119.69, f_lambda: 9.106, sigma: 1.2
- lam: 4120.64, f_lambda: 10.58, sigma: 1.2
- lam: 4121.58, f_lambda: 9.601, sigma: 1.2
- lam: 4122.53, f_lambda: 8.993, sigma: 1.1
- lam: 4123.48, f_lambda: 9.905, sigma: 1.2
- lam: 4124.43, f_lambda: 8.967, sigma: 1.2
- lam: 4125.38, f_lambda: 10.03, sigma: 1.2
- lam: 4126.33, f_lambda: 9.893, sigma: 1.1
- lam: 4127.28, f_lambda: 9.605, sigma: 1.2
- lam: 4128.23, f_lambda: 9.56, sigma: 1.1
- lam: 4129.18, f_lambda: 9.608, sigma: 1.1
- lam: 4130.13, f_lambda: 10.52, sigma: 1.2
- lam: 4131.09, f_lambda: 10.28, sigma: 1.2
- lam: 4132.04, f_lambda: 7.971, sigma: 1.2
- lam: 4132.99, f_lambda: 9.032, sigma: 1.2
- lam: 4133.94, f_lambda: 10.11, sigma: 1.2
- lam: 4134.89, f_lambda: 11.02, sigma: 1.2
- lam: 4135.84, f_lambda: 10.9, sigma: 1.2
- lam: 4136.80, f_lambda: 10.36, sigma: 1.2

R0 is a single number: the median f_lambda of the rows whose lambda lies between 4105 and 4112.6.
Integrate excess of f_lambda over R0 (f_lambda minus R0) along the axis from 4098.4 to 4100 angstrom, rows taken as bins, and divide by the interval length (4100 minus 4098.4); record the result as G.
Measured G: -1.2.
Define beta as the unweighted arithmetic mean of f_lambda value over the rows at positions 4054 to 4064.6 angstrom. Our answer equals 9.9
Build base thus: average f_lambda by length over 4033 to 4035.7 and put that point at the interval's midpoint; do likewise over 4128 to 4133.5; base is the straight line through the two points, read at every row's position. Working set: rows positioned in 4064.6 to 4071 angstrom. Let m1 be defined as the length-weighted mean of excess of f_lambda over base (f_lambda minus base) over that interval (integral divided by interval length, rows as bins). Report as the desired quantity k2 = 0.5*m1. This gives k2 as -0.12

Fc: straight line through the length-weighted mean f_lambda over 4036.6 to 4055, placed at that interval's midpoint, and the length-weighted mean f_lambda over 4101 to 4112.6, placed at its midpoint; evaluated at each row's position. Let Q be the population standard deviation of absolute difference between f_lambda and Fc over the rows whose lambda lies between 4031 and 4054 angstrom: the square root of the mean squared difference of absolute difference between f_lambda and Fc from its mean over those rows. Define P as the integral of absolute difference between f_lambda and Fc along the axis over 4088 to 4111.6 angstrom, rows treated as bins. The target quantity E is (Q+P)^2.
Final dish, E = 895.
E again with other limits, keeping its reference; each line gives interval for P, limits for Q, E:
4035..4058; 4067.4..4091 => 292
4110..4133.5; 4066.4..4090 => 355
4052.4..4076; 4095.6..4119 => 574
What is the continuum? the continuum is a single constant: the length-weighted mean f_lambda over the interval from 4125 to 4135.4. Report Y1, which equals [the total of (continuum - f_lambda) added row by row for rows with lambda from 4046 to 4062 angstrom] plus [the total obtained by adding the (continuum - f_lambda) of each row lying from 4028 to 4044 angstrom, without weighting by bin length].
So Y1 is -22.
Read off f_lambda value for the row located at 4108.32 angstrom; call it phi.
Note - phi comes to 10.81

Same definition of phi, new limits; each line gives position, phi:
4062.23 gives 10.52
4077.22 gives 9.093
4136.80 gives 10.36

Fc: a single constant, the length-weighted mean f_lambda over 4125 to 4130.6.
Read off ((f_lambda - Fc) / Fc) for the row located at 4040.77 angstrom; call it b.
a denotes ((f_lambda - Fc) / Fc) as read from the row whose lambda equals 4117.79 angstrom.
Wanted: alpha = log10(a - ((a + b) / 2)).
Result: -1.17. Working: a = 0.166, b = 0.03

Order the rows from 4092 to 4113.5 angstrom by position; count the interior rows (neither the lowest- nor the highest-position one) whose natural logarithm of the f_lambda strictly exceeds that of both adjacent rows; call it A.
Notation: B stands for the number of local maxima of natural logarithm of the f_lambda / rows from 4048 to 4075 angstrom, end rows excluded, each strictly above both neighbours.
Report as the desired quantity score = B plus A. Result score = 13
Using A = 5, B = 8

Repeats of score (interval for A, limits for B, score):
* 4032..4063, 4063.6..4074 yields 11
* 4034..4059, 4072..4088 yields 12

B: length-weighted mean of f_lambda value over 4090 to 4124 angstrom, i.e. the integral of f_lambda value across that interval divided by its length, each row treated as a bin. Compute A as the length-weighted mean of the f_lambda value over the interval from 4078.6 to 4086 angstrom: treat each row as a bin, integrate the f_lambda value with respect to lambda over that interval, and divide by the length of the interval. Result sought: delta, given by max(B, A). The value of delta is 10.2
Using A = 9.5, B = 10.2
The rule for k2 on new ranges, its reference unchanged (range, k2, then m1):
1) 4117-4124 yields 0.19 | 0.4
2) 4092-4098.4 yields 0.56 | 1.1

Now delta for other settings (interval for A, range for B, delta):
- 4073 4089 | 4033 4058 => 10.4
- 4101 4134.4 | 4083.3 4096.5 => 10.8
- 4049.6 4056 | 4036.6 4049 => 10.4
